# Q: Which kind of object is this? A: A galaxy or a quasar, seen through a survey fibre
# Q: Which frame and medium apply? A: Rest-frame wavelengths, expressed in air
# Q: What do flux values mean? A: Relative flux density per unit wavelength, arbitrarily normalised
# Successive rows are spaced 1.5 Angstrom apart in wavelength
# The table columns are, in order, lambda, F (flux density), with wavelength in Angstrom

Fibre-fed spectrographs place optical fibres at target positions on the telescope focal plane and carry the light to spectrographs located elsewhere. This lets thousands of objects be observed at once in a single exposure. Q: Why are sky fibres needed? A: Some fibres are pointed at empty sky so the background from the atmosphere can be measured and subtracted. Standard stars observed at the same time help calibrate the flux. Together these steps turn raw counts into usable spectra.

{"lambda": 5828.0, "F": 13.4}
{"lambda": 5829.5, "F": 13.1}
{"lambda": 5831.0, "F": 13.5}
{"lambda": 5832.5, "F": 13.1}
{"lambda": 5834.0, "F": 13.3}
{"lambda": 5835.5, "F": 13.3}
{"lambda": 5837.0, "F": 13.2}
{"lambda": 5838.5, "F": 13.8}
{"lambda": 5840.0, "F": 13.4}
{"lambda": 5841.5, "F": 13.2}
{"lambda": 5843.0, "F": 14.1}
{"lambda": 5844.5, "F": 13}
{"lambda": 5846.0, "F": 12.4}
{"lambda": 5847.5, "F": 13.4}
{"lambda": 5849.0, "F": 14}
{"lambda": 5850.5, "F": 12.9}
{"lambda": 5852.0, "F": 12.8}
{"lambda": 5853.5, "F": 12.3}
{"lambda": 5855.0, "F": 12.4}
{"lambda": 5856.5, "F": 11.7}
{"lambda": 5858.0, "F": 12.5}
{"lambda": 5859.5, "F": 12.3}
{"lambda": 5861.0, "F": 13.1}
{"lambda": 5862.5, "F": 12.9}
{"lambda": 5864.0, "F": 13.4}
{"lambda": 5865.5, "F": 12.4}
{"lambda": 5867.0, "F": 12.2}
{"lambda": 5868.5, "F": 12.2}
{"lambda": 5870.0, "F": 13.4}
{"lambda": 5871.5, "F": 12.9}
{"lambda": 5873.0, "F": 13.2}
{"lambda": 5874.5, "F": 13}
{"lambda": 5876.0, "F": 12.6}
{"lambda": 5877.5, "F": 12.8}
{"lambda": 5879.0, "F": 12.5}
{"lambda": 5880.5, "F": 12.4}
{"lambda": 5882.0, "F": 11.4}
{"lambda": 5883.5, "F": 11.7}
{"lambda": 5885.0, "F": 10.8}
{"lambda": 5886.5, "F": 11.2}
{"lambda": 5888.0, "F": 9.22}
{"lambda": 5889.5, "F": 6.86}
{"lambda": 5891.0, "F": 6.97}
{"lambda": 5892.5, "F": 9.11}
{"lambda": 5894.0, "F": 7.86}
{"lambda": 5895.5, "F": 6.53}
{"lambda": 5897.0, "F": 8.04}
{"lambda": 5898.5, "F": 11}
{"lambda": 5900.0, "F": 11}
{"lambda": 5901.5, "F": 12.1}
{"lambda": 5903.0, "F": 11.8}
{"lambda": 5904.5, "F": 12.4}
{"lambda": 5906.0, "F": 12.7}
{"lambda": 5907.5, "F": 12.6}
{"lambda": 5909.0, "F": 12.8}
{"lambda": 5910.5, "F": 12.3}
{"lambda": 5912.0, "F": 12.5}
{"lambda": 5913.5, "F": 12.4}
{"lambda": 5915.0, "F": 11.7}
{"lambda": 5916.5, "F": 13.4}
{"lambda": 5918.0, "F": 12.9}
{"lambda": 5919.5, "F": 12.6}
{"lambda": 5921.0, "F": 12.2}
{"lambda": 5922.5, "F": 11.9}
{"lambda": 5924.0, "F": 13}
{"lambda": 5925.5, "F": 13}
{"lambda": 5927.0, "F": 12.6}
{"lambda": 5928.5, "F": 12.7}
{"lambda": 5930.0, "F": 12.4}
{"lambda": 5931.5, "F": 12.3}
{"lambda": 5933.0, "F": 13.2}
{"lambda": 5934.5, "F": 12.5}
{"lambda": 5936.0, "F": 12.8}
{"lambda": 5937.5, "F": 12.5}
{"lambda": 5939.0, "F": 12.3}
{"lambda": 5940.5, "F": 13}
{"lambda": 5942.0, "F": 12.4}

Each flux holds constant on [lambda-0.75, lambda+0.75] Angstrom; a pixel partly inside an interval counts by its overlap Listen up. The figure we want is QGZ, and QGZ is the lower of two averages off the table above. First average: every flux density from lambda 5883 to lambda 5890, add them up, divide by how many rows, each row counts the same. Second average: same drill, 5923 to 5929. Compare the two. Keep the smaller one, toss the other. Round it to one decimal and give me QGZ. 10.0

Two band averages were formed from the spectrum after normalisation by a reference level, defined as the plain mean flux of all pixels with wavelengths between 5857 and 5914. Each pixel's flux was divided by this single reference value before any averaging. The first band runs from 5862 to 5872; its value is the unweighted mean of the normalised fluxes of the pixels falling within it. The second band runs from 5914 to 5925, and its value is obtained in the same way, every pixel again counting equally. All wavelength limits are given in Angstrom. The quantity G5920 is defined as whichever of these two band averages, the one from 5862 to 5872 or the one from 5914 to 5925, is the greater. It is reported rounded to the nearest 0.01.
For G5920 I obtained 1.11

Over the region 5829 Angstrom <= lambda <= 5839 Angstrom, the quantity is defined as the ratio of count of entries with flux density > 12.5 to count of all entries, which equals 1.0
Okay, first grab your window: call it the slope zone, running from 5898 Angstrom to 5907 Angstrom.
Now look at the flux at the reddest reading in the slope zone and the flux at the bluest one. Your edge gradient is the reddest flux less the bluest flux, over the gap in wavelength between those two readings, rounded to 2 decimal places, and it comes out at 0.23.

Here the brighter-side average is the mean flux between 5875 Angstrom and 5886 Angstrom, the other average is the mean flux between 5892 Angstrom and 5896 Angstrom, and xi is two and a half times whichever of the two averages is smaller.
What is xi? 19.6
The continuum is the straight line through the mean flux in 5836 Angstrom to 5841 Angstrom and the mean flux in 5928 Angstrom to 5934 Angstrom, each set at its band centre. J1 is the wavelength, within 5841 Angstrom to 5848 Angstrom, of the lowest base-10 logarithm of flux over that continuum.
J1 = 5846.0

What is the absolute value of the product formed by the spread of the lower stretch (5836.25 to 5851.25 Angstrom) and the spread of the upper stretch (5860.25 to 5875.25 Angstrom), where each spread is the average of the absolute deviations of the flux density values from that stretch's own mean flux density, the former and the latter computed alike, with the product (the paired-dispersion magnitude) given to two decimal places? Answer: 0.14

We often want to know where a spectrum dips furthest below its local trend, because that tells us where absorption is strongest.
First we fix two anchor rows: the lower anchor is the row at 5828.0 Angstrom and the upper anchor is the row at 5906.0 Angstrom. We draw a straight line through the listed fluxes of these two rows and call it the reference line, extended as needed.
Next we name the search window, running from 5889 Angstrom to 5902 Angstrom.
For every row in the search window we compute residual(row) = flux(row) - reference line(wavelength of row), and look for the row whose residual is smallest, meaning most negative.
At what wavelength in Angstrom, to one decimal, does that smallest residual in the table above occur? 5895.5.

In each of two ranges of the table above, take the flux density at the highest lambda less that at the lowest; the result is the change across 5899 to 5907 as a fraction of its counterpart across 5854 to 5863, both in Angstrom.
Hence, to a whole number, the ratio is 3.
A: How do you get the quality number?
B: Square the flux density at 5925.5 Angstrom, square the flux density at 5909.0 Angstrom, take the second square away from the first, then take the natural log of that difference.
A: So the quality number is 1.6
